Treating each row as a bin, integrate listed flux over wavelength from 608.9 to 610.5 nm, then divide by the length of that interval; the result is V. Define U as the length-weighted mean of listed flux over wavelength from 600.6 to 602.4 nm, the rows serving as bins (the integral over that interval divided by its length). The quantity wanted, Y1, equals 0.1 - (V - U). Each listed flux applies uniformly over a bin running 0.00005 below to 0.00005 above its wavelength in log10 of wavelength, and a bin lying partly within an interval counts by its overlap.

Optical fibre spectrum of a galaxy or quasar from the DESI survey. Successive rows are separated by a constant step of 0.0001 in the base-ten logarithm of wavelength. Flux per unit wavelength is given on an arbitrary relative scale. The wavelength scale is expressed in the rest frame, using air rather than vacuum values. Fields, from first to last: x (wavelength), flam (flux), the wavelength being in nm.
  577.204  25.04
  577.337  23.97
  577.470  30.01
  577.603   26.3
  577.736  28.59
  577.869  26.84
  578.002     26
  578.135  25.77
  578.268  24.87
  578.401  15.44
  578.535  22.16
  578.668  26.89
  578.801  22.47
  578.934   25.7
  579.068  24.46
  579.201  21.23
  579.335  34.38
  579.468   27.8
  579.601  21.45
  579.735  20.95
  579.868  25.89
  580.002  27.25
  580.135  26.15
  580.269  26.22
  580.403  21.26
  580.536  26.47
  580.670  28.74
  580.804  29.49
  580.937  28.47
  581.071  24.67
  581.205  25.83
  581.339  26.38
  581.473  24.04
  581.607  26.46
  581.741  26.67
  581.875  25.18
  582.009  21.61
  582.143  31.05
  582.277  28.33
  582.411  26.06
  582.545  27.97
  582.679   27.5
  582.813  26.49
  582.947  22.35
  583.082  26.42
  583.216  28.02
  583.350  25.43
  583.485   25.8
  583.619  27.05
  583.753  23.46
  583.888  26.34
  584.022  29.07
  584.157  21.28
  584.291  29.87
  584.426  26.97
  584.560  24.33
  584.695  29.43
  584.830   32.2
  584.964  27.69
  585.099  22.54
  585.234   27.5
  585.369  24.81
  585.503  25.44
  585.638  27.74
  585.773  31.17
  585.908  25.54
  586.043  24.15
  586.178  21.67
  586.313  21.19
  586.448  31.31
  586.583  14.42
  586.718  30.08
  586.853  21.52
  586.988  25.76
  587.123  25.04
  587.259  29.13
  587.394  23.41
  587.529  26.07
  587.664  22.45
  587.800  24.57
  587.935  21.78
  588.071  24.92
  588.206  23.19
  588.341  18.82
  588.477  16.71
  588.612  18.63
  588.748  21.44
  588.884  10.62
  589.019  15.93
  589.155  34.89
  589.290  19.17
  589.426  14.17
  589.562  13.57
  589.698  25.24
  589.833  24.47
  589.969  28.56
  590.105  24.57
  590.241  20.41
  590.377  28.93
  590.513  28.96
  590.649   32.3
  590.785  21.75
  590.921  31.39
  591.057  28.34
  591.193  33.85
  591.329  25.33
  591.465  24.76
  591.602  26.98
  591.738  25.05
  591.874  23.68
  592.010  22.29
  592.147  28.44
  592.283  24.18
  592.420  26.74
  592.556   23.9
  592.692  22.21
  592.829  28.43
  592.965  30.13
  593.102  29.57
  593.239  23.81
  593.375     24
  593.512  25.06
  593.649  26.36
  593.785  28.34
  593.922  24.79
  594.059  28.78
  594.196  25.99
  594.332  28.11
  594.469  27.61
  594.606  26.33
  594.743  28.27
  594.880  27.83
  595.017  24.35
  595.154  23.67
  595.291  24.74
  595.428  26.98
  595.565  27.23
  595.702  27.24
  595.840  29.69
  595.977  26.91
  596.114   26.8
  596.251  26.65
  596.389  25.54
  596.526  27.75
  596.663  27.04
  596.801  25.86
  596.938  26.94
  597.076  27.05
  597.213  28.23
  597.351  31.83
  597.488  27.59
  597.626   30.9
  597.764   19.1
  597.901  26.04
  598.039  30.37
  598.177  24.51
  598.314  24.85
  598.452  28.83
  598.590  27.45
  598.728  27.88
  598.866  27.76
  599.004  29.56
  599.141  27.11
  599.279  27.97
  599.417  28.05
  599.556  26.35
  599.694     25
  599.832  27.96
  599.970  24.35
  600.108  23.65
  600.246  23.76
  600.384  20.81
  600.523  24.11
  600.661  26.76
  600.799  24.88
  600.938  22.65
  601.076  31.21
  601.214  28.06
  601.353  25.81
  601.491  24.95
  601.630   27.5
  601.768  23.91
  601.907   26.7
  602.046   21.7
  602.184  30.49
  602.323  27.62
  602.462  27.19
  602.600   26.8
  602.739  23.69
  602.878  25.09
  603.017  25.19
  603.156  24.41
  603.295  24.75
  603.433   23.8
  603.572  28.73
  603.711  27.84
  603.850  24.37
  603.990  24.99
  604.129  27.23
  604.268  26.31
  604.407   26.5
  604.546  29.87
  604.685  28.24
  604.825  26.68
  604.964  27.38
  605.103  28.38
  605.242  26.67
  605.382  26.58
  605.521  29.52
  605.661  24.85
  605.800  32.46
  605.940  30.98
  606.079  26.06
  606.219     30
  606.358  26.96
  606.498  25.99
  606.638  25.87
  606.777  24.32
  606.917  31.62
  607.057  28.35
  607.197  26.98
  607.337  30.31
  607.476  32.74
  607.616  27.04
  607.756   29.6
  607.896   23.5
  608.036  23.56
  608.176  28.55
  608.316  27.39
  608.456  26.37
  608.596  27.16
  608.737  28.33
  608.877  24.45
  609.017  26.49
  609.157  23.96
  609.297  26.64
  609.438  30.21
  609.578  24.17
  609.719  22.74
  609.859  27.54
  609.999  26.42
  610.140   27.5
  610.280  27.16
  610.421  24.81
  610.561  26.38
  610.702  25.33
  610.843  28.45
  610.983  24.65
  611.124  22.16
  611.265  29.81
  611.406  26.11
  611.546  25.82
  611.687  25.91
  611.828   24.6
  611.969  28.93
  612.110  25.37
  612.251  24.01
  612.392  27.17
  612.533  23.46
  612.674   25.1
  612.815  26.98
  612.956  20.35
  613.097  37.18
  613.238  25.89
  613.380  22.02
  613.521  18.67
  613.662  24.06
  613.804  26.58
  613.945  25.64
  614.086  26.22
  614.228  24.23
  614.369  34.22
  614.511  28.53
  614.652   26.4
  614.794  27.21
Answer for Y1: 0.3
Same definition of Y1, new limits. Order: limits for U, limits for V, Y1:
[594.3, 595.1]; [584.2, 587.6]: 1.1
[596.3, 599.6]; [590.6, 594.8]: 0.7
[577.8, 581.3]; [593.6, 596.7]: -1.5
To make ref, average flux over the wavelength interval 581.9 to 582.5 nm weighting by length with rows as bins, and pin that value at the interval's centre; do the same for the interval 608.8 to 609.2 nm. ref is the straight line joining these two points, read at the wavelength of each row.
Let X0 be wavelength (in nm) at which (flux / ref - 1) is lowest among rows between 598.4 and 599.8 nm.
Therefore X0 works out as 599.694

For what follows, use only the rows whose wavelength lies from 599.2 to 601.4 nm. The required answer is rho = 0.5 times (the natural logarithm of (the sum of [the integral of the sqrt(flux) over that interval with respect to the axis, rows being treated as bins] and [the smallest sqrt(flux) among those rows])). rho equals 1.38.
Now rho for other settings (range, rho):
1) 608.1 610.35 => 1.40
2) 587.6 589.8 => 1.29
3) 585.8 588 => 1.34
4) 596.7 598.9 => 1.38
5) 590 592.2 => 1.38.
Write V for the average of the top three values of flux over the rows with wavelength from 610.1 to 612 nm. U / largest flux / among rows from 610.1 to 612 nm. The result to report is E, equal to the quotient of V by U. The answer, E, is 0.975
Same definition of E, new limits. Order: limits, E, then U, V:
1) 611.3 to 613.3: 0.836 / 37.18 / 31.1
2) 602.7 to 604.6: 0.965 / 29.87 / 28.8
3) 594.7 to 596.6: 0.963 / 29.69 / 28.6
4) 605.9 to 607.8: 0.971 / 32.74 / 31.8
